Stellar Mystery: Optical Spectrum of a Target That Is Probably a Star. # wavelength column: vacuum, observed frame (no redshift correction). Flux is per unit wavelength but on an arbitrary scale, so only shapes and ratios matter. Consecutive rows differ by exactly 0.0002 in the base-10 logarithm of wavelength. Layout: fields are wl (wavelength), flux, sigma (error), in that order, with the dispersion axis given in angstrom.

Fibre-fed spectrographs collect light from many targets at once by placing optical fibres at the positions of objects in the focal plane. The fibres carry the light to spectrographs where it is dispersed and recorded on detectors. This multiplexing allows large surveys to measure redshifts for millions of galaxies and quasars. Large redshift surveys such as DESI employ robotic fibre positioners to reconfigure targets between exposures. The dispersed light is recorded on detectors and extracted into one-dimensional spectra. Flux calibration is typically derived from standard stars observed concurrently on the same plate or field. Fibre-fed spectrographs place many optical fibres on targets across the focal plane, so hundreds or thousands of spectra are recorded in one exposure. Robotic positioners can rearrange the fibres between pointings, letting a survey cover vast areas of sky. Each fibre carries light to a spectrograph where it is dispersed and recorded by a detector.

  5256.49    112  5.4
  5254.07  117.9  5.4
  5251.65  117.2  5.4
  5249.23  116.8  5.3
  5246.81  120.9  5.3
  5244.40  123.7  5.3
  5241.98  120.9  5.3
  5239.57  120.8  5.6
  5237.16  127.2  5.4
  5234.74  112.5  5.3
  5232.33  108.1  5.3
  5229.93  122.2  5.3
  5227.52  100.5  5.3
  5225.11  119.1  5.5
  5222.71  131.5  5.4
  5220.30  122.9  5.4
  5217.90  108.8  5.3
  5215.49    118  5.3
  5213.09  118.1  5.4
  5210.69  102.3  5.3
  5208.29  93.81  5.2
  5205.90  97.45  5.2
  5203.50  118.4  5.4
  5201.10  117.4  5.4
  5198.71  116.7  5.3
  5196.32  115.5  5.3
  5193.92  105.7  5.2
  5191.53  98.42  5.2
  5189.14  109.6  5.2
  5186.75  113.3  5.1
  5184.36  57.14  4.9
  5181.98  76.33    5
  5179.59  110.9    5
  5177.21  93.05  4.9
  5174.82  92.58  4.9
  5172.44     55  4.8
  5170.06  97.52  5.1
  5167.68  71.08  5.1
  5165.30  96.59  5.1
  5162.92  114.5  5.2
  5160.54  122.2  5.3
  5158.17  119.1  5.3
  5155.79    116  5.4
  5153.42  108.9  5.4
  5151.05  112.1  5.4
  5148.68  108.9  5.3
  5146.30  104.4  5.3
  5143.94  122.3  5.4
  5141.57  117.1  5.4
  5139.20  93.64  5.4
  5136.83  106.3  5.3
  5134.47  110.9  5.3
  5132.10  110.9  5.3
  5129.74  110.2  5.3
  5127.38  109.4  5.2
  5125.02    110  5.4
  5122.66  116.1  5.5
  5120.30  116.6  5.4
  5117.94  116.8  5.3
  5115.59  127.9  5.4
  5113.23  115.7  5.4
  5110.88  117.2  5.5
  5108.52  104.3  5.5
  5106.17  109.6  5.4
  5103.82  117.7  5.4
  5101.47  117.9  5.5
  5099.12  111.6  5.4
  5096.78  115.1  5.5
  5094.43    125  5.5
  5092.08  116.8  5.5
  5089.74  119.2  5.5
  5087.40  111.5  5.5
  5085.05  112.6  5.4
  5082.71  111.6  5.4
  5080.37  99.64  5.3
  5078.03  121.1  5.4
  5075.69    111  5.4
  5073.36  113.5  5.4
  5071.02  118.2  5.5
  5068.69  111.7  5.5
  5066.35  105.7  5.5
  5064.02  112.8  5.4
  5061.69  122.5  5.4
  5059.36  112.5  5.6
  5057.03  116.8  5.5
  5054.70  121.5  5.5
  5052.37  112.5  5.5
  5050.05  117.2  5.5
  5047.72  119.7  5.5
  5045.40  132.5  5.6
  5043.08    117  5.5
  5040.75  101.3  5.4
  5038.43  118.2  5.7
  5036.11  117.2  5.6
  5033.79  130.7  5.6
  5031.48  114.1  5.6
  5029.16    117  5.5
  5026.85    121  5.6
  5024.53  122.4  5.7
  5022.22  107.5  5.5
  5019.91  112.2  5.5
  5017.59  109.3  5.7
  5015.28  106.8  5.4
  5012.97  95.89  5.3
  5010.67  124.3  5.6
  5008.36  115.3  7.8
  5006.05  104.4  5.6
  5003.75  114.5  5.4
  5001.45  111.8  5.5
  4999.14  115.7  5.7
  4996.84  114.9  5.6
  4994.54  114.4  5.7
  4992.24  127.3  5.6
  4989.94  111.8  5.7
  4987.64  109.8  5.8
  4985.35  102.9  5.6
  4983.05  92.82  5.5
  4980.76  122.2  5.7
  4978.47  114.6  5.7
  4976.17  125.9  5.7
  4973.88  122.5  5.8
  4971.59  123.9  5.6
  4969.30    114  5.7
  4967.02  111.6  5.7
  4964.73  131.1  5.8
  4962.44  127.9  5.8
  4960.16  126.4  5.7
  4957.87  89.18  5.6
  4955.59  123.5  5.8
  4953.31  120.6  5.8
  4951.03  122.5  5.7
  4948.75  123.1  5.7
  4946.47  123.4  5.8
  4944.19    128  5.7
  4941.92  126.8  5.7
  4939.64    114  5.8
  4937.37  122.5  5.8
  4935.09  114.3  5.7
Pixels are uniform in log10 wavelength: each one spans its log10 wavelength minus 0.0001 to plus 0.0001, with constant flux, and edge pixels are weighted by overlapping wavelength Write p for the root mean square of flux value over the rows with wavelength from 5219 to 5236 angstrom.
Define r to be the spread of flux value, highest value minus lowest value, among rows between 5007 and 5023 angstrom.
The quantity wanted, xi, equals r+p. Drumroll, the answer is 145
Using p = 117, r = 28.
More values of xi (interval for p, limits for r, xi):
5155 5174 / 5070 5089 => 123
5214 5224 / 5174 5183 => 155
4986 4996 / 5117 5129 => 123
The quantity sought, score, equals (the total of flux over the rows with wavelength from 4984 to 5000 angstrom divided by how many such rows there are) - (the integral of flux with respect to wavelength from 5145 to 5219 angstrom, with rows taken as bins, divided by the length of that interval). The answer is 11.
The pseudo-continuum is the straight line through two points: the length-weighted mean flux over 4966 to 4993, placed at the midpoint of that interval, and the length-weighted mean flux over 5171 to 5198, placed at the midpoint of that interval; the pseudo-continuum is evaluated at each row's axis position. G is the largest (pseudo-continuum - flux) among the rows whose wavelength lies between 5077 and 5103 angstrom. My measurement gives 5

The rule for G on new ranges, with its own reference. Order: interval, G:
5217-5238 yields -11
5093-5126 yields -3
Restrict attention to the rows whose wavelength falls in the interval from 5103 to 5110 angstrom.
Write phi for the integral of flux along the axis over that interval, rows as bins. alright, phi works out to 773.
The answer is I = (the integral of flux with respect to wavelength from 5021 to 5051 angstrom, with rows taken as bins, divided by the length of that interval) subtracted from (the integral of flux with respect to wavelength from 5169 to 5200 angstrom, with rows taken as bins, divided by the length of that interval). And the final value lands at -23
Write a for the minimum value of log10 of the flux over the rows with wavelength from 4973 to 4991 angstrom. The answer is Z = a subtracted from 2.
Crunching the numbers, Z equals 0.03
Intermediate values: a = 1.97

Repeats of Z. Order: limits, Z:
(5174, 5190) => 0.24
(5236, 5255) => -0.07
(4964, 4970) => -0.05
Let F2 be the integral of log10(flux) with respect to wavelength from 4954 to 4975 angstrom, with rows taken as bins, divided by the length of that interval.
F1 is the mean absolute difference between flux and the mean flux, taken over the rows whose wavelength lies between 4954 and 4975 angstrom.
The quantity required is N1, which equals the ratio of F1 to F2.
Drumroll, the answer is 4.5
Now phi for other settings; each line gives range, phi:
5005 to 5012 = 800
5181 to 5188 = 579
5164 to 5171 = 619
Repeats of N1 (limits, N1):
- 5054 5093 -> 2.2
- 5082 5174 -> 4.0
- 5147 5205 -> 7.5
